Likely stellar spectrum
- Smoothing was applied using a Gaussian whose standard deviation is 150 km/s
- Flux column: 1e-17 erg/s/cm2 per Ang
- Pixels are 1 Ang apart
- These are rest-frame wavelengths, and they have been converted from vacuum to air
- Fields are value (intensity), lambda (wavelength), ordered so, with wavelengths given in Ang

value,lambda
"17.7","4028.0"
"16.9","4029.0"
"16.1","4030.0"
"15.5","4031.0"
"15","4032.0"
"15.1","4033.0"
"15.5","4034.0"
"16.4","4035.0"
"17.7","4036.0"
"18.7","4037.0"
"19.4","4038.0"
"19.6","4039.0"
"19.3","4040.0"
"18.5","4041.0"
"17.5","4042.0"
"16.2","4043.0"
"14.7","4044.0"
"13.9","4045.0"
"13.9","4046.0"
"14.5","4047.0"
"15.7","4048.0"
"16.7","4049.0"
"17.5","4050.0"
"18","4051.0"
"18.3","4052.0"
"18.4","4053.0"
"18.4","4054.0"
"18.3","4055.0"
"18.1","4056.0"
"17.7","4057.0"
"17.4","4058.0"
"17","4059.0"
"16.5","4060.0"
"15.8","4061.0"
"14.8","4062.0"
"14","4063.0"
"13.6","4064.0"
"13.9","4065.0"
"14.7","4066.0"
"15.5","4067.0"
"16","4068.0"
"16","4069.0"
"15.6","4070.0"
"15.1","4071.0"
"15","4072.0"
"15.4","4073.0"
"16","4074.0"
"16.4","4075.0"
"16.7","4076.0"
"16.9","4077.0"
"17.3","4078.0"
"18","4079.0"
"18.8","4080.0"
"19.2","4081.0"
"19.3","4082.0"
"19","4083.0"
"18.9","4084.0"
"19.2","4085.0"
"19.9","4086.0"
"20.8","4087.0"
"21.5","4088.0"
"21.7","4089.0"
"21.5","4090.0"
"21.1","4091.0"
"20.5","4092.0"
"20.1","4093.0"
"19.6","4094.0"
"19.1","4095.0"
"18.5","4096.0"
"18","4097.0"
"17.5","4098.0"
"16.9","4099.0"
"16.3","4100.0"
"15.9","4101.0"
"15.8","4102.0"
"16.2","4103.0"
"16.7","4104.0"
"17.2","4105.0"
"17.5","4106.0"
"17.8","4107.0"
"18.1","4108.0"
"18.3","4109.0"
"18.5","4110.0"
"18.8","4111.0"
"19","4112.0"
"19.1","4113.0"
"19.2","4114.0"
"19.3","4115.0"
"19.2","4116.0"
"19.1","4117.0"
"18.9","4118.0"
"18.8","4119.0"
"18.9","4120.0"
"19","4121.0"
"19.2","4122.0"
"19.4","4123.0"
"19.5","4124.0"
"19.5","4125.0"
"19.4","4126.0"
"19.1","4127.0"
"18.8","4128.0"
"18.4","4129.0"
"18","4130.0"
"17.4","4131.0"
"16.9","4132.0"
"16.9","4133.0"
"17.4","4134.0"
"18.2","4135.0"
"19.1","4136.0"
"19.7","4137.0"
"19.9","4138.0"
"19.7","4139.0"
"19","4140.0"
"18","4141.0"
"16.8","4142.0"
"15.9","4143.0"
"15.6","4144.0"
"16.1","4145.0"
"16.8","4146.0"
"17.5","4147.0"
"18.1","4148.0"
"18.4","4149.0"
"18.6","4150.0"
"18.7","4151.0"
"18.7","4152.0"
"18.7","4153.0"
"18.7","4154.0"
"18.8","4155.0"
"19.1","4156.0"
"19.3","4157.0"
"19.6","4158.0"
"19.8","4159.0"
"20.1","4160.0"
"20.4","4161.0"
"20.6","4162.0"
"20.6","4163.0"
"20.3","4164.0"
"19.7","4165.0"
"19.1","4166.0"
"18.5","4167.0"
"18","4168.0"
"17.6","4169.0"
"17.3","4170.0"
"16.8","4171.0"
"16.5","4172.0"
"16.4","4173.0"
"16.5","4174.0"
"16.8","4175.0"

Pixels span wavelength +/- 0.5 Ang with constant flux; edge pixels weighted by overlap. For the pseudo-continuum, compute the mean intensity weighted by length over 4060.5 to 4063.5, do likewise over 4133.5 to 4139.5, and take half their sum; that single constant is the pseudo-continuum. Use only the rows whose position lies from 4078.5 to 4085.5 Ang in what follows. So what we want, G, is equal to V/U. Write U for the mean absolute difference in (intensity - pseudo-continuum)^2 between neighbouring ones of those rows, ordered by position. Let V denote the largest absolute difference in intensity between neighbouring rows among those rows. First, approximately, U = 1.2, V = 0.8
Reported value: 0.64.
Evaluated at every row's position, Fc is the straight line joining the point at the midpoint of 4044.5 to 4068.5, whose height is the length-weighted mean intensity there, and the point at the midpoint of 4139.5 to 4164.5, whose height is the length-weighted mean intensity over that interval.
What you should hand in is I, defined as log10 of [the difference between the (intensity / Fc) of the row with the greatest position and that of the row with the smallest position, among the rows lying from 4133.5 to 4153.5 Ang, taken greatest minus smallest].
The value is -1.3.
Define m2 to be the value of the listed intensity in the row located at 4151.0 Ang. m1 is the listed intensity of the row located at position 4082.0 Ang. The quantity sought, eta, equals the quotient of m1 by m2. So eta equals 1.03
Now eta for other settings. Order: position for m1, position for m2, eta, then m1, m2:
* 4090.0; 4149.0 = 1.17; 21.5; 18.4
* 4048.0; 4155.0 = 0.84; 15.7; 18.8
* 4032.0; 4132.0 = 0.89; 15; 16.9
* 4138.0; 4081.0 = 1.04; 19.9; 19.2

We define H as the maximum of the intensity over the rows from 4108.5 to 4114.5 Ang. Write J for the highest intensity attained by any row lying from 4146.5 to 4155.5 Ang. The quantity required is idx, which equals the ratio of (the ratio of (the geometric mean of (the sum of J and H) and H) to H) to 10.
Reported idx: 0.141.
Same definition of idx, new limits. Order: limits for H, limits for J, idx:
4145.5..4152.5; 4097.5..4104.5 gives 0.139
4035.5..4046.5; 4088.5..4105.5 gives 0.145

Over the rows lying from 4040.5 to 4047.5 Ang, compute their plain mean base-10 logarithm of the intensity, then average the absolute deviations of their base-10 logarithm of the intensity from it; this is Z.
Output 0.042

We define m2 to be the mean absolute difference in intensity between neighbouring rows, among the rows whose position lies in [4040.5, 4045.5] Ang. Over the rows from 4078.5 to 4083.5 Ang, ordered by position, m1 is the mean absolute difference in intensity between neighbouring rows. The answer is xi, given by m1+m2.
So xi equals 1.55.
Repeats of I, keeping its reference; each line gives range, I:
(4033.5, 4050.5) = -1.0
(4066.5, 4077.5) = -1.2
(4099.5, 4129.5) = -1.1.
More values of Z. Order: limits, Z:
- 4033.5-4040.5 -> 0.033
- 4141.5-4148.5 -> 0.018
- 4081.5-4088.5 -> 0.017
